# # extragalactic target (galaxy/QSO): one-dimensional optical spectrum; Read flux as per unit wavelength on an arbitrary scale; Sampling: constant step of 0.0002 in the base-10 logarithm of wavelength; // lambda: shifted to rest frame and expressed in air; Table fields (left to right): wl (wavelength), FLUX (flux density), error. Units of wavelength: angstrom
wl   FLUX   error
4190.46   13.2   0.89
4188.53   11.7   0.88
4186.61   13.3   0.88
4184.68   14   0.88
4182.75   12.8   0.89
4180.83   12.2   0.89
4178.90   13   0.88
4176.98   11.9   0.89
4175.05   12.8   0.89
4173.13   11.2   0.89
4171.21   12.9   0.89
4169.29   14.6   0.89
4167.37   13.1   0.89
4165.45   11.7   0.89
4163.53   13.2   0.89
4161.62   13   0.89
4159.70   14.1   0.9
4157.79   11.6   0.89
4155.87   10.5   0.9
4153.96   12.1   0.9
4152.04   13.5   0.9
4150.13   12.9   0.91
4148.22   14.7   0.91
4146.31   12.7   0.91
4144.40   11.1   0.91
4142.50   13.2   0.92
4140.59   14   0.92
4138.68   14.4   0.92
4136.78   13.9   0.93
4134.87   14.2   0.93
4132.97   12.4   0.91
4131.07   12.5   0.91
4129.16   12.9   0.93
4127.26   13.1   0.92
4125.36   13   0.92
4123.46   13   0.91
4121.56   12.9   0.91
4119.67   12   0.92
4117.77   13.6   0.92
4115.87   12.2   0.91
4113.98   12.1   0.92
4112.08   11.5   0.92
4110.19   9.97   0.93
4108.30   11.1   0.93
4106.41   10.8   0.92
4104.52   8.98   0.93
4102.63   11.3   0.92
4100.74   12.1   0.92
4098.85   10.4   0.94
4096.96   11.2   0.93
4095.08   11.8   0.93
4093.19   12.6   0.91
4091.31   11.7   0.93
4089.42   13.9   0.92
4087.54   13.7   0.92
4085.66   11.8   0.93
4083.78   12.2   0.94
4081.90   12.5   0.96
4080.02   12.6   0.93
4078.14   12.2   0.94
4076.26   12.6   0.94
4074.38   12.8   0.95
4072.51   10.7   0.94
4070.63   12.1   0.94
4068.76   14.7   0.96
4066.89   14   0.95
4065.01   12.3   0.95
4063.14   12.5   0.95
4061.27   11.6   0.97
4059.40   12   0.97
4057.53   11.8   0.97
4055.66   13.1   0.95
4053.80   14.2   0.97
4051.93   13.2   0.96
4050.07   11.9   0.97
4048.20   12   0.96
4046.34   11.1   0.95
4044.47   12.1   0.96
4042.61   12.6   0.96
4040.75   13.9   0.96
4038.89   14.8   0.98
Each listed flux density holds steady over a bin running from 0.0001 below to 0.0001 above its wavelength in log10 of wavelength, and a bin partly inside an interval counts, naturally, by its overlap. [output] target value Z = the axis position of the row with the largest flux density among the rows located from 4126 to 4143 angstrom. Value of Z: 4138.68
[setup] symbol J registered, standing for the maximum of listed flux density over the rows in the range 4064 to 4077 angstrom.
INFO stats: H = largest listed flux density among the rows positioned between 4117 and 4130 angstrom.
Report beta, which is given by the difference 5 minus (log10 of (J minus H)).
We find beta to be 4.96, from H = 13.6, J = 14.7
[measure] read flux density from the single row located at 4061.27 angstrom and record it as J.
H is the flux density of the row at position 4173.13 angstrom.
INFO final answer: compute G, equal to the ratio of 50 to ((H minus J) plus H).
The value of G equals 4.6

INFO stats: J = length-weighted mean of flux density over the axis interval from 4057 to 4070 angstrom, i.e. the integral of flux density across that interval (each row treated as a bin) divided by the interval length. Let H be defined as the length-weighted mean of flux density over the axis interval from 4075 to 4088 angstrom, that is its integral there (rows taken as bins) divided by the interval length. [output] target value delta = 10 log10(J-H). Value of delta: -6.2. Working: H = 12.5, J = 12.7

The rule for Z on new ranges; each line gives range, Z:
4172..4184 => 4178.90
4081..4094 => 4089.42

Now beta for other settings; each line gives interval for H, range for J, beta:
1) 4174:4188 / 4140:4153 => 5.15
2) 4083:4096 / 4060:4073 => 5.10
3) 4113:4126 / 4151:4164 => 5.30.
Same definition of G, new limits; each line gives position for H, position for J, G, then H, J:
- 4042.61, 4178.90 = 4.1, 12.6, 13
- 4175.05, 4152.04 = 4.1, 12.8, 13.5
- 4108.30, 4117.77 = 5.8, 11.1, 13.6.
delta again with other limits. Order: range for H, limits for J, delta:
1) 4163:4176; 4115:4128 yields -12.6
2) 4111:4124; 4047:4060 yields -8.0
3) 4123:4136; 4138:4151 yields -6.1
